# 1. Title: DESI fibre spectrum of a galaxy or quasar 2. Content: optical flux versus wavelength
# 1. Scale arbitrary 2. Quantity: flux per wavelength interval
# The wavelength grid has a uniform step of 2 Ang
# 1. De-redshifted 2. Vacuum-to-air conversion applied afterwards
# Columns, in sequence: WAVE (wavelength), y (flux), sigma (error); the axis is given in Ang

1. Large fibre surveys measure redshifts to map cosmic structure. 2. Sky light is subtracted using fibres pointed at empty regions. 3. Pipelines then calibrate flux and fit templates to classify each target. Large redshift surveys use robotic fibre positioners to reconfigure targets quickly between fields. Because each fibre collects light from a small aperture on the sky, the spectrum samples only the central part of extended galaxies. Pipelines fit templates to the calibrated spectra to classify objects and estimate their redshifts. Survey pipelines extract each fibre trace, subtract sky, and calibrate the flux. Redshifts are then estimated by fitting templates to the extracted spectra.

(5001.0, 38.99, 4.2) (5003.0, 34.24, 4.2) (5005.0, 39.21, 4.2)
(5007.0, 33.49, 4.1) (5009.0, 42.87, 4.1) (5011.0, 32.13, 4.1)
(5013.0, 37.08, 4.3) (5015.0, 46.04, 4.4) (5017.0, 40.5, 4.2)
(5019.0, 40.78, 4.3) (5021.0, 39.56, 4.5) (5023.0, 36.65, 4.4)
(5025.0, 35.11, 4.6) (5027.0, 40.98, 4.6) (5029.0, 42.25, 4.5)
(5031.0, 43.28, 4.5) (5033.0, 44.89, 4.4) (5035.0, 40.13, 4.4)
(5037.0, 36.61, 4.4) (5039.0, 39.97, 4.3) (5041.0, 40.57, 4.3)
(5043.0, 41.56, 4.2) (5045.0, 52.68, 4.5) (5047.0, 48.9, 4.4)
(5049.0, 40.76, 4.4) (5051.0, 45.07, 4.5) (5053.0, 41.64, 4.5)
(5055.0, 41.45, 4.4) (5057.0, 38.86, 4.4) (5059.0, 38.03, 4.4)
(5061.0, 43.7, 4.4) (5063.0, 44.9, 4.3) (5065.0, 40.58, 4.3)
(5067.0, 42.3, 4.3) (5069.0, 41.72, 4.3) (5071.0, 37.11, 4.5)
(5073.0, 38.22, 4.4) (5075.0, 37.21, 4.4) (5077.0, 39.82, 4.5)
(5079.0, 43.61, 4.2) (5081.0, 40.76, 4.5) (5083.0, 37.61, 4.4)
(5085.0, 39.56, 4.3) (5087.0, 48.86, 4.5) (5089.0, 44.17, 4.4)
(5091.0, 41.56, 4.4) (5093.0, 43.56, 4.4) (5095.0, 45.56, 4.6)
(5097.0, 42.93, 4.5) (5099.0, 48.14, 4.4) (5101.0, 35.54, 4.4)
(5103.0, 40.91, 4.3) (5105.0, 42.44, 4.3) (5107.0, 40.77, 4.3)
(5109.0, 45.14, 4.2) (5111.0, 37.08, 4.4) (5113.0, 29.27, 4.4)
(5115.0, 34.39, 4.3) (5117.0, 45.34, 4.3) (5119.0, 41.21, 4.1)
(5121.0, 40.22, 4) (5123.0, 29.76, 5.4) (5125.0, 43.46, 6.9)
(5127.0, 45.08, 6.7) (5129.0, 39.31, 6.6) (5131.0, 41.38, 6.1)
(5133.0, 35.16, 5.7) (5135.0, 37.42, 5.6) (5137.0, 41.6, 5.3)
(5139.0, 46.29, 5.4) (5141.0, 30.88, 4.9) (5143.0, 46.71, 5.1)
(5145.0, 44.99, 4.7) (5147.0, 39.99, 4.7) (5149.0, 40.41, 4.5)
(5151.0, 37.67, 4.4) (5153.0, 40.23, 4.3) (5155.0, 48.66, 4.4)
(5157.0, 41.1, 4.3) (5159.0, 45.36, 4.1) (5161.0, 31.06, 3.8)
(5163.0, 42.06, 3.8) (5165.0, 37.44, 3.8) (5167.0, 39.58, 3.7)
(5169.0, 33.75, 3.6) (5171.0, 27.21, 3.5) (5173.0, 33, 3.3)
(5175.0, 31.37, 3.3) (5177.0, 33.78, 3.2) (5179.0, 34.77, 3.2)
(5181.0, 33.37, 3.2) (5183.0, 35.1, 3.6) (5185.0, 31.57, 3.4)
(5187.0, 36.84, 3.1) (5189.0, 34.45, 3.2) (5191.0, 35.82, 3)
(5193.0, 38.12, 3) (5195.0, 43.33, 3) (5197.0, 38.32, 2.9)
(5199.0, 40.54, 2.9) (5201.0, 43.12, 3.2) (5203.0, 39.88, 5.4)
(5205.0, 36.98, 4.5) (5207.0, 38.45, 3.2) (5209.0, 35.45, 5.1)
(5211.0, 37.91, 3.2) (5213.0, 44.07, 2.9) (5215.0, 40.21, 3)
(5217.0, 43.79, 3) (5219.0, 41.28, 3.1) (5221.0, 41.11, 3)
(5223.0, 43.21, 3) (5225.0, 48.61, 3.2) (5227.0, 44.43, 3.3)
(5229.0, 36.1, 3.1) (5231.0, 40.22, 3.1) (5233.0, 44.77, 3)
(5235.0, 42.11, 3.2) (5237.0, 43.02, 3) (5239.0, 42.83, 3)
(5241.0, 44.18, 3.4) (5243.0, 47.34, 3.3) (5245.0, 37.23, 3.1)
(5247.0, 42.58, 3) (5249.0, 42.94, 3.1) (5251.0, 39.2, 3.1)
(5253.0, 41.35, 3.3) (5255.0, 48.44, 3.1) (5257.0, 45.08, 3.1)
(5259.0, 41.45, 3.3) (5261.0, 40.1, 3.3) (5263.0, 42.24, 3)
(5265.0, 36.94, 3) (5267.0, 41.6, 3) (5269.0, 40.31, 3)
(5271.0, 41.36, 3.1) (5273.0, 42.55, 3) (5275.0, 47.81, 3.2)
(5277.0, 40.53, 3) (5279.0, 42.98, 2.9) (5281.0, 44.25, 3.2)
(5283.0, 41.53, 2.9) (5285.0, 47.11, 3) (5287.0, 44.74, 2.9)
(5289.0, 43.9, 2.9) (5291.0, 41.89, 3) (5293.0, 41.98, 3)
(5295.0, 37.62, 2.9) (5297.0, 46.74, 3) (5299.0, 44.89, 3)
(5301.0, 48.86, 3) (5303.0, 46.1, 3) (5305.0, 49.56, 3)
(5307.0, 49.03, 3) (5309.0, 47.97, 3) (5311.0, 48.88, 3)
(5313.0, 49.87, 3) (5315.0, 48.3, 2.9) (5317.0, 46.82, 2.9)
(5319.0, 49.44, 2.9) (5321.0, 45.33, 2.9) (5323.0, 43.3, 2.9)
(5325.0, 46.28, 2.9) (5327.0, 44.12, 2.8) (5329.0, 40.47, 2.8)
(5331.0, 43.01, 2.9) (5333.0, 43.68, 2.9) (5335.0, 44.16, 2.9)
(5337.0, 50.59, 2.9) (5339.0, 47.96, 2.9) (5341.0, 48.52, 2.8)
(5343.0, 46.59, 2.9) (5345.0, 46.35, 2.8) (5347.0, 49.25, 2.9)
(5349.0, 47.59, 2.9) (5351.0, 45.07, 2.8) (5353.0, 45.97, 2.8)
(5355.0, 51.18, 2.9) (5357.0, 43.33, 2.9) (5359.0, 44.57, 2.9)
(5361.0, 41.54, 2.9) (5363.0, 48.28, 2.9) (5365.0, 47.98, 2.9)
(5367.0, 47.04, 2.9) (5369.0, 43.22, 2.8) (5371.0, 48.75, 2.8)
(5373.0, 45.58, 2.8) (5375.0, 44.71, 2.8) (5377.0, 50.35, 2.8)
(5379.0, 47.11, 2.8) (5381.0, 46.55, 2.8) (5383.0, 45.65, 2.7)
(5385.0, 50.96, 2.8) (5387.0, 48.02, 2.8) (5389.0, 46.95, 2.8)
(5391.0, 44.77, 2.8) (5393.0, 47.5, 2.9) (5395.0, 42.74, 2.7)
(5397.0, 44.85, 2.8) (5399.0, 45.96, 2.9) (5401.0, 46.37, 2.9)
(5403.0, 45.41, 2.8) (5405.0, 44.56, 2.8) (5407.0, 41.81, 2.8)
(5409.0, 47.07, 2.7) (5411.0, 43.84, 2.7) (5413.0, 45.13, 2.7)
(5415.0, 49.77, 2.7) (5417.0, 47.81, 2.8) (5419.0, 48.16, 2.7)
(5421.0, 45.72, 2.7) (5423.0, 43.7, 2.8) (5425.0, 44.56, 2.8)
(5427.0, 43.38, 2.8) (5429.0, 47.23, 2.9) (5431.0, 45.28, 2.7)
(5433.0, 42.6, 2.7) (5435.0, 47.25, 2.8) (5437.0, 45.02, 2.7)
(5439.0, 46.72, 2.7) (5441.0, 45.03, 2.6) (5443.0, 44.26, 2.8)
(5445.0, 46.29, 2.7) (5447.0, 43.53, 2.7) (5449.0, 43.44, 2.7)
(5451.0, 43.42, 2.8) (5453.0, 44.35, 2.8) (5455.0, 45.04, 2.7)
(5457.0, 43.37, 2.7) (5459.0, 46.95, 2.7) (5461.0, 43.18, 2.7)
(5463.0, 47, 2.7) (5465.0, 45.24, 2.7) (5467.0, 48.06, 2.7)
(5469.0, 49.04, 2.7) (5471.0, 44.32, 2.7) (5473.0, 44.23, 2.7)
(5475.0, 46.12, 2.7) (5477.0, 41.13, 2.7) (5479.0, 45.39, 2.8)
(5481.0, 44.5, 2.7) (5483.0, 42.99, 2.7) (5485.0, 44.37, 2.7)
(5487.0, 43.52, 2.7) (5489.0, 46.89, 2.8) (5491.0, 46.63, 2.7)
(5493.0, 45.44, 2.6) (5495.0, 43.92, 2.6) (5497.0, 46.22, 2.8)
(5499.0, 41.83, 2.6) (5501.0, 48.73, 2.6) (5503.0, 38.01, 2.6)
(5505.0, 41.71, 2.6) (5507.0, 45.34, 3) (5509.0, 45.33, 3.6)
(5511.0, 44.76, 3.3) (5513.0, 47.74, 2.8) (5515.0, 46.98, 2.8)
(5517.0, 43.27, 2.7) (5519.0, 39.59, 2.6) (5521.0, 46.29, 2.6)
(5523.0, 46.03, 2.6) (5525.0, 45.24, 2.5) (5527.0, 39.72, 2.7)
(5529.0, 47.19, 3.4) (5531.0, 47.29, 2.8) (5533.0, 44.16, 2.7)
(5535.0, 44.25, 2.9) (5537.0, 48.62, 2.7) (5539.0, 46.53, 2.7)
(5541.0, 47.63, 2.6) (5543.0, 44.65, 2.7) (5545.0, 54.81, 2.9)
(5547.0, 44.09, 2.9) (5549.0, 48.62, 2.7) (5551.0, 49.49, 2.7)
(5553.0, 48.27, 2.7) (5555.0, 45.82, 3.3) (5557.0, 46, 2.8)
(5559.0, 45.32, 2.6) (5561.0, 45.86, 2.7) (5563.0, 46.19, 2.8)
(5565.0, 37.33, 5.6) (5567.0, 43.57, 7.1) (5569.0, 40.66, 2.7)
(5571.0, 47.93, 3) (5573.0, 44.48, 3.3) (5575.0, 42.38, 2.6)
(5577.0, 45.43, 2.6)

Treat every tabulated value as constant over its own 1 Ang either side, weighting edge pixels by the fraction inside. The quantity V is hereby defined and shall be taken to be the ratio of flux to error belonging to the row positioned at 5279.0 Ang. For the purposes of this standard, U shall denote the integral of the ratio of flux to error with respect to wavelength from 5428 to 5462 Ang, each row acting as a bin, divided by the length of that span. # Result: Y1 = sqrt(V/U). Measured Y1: 0.95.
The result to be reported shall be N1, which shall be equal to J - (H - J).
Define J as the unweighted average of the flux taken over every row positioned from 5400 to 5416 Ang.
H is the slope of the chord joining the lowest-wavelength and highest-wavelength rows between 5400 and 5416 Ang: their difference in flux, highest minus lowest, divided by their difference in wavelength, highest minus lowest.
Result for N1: 91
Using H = 0.2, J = 45.5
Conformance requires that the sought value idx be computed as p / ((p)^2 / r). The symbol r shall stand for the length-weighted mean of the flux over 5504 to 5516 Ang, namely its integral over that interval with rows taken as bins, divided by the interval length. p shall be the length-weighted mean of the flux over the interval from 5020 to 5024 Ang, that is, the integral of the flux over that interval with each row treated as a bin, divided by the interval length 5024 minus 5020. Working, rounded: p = 38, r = 45.3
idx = 1.19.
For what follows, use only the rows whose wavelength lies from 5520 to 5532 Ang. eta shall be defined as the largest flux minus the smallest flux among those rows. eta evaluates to 7.6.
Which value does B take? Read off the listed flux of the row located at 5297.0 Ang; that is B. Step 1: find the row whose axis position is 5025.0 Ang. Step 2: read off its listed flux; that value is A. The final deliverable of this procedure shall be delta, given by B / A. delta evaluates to 1.33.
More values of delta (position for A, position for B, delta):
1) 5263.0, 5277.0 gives 0.96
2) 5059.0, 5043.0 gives 1.09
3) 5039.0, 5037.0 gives 0.92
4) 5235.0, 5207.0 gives 0.91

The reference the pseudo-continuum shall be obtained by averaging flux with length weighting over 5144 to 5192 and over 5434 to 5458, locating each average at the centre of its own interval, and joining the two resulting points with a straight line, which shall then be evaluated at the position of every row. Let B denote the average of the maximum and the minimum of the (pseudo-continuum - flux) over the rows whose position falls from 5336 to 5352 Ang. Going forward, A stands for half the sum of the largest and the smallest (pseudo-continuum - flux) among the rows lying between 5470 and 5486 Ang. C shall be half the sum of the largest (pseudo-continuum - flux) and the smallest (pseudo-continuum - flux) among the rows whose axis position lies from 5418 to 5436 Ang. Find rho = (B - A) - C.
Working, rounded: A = 2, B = -5.9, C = -1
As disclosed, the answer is -7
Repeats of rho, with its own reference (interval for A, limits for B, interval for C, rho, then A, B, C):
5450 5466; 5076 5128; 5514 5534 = -8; 0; -3.9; 4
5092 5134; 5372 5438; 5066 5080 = 6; -3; -3.0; -6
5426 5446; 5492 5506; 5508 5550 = 3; -1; 3.0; 0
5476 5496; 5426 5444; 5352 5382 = 2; 2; -0.5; -4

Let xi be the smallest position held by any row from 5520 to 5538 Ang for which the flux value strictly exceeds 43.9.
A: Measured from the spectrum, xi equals 5521.0 Ang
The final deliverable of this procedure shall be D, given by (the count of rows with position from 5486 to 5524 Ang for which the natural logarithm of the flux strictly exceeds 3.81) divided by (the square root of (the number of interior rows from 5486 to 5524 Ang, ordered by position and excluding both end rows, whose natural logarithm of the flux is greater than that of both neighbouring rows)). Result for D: 4.5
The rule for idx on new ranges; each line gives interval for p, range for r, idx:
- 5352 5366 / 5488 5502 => 0.99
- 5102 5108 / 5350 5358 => 1.12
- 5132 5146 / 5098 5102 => 1.03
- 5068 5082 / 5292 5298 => 1.06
